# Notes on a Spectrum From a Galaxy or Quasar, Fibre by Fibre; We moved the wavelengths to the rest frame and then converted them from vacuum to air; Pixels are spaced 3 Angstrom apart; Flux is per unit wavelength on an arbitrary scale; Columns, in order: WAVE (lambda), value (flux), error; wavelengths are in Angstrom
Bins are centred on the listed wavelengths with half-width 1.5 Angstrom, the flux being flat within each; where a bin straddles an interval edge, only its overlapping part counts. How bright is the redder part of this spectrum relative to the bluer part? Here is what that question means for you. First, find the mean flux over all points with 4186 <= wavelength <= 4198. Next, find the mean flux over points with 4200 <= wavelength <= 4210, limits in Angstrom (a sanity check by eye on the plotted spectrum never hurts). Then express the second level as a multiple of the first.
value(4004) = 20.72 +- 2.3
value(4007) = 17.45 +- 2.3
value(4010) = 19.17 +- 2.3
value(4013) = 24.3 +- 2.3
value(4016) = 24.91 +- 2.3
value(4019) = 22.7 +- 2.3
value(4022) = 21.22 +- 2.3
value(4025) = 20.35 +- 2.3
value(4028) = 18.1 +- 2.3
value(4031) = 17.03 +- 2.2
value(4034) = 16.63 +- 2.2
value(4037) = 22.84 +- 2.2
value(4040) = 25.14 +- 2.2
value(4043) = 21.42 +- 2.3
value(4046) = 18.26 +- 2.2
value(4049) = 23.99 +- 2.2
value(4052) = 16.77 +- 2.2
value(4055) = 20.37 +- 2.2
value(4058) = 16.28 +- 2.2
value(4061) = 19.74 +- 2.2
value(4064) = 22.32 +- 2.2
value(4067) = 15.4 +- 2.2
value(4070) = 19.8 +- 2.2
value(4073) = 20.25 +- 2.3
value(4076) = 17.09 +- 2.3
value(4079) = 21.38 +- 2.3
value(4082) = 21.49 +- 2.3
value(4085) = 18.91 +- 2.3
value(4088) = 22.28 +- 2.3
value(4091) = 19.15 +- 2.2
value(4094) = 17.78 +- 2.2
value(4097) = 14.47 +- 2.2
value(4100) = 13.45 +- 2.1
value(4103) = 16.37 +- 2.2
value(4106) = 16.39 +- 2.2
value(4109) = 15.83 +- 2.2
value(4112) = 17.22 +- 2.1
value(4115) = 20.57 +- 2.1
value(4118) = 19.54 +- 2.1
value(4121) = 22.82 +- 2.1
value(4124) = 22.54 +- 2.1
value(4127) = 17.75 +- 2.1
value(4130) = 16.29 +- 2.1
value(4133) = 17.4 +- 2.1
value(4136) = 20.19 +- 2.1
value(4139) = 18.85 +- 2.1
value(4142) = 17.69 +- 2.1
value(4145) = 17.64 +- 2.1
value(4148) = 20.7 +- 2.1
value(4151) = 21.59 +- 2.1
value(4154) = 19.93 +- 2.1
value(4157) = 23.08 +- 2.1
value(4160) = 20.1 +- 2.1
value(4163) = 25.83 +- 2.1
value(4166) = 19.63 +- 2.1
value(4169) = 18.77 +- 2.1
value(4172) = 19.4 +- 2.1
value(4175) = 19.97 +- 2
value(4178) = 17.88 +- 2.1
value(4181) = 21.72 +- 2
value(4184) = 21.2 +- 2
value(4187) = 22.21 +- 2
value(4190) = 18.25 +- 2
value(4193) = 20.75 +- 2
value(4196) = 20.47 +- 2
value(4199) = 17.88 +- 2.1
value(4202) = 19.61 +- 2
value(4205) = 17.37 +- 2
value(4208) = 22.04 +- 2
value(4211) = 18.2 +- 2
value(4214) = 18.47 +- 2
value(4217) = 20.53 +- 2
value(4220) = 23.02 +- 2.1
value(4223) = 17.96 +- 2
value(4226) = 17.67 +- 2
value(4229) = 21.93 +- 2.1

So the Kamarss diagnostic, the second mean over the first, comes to 0.96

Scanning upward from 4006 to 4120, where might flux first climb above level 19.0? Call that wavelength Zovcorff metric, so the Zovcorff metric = 4010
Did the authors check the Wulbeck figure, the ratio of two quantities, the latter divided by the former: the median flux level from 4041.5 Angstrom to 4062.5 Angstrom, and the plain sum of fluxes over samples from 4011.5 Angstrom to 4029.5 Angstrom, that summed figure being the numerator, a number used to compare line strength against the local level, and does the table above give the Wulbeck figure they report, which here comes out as 7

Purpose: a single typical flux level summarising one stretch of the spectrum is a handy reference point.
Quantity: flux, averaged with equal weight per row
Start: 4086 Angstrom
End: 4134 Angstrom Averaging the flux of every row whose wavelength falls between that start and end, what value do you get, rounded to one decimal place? 18.1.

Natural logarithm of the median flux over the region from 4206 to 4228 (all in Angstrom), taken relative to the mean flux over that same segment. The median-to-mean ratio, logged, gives -0.064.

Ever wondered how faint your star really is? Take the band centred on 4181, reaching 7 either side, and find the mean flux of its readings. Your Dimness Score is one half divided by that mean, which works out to 0.0243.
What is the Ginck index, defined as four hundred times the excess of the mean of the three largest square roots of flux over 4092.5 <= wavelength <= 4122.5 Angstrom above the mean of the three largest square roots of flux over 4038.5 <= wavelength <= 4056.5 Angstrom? -108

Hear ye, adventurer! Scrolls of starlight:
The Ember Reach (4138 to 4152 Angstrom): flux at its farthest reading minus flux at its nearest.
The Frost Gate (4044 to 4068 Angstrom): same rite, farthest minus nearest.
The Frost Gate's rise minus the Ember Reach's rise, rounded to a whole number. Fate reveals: -6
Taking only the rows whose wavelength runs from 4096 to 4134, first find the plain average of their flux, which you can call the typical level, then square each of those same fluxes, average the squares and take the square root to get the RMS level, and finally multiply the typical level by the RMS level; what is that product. 319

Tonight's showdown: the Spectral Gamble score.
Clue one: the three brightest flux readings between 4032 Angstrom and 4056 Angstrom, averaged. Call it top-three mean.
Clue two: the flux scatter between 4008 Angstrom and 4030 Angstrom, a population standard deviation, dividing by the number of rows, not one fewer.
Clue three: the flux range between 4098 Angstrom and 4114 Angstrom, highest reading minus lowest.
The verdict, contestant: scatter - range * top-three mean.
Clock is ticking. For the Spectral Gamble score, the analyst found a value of -88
